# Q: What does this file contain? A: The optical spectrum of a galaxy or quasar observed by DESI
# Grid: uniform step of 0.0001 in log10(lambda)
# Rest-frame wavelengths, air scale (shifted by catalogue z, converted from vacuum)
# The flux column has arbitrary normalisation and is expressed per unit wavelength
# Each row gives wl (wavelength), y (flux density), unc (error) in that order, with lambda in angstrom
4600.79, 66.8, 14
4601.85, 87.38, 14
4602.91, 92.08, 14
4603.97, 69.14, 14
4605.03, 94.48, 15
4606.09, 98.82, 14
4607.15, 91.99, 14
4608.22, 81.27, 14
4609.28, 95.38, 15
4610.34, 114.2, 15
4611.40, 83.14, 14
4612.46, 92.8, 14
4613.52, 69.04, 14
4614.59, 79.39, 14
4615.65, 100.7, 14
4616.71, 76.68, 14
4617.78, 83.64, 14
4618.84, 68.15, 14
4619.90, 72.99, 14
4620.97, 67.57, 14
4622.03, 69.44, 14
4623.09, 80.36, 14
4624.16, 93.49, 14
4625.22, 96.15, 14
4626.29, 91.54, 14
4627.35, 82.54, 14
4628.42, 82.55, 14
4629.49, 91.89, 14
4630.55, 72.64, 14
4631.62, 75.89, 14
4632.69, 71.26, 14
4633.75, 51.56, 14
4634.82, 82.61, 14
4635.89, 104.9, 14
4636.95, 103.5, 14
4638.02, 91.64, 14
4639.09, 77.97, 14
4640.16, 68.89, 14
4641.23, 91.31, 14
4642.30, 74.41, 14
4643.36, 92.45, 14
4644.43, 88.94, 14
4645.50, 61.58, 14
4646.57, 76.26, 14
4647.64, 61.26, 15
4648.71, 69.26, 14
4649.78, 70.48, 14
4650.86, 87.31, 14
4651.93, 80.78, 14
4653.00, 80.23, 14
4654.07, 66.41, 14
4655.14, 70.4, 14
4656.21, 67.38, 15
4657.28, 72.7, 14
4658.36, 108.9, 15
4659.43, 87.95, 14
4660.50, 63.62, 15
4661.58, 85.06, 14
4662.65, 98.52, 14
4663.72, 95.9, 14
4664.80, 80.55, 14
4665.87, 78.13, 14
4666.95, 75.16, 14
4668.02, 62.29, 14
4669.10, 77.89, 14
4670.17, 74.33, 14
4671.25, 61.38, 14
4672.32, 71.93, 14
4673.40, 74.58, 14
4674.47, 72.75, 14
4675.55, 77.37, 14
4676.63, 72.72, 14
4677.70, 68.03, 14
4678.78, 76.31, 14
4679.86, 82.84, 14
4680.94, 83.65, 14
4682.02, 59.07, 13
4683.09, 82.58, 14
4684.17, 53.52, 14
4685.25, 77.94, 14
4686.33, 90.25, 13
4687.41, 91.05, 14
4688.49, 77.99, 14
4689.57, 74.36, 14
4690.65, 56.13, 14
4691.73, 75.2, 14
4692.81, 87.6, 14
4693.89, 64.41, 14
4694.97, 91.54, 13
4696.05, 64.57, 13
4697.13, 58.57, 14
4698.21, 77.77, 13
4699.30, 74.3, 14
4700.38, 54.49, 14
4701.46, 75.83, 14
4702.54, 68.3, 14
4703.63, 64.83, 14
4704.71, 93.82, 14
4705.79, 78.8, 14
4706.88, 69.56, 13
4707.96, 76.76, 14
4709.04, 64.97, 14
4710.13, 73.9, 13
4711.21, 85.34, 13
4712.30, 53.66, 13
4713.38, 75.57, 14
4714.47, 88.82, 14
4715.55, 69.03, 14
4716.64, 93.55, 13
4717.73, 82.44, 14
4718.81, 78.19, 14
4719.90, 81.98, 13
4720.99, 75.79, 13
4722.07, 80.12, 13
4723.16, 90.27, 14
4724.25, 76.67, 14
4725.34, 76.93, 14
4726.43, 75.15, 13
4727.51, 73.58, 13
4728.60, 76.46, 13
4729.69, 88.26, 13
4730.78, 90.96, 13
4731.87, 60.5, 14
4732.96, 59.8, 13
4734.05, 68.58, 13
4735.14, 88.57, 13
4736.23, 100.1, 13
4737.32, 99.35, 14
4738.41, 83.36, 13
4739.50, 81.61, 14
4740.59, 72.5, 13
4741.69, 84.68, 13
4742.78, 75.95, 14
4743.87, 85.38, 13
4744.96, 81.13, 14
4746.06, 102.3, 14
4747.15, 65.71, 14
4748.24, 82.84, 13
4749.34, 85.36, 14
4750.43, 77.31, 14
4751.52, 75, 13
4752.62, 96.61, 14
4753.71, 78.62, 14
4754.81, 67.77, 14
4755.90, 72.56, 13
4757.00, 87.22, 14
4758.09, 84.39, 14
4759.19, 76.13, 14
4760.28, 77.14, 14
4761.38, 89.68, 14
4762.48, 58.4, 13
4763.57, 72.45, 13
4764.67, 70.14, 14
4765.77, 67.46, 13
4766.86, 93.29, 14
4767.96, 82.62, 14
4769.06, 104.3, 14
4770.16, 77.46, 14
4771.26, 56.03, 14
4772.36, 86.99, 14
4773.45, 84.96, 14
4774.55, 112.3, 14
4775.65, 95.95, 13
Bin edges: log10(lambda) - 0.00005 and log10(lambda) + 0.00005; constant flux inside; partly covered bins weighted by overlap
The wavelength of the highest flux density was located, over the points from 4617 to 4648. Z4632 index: 4635.89 angstrom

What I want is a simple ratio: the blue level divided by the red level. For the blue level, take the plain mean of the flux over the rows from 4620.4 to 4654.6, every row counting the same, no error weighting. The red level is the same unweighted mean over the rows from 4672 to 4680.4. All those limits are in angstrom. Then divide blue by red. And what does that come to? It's 1.07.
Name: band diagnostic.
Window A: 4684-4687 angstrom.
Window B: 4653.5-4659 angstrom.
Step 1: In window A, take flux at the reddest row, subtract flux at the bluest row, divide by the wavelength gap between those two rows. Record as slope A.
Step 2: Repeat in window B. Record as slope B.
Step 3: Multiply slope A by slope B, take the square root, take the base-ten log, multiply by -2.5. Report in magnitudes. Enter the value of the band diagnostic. -2.8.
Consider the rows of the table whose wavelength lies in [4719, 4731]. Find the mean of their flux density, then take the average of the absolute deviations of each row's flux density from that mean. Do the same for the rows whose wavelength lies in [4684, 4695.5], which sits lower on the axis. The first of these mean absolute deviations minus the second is -5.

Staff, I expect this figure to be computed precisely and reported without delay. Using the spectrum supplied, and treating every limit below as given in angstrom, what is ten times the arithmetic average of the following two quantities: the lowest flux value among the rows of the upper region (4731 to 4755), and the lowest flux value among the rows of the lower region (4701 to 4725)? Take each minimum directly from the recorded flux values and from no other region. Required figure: 567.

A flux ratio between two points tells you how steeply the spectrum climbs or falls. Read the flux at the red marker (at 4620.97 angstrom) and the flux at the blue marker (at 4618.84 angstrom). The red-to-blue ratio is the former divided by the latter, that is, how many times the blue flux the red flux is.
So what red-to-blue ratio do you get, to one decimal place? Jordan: 1.0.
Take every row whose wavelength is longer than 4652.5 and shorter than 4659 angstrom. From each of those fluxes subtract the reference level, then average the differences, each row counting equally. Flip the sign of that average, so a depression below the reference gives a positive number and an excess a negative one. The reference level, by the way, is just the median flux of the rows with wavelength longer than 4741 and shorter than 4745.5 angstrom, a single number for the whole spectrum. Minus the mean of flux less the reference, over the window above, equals 5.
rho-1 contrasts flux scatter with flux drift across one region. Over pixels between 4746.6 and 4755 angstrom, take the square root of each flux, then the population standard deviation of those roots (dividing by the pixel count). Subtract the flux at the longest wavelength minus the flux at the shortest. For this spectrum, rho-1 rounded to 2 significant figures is -1.5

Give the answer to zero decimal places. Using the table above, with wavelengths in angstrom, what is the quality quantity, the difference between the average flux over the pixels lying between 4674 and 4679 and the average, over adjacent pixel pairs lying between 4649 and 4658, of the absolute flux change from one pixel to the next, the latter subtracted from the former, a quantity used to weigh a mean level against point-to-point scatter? 66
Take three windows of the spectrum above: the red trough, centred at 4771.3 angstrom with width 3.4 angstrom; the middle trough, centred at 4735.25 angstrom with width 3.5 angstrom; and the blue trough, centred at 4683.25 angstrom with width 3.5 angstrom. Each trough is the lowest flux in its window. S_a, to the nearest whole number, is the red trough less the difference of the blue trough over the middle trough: 71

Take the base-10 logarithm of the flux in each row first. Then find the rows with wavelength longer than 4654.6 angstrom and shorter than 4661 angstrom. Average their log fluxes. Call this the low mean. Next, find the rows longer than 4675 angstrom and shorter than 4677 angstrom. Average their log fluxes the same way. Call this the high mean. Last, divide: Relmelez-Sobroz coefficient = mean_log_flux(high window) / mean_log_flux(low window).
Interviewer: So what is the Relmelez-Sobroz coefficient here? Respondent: 0.99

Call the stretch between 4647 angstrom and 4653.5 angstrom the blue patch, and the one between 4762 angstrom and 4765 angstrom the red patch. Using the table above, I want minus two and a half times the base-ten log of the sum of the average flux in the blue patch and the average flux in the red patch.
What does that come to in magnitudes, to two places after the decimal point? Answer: -5.38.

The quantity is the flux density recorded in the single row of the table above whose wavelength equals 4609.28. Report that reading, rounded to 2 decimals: 95.38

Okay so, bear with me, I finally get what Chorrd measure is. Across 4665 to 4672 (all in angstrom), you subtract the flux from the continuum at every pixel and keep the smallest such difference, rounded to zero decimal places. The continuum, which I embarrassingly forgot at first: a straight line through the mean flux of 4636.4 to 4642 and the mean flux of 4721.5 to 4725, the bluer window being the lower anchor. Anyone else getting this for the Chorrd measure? 7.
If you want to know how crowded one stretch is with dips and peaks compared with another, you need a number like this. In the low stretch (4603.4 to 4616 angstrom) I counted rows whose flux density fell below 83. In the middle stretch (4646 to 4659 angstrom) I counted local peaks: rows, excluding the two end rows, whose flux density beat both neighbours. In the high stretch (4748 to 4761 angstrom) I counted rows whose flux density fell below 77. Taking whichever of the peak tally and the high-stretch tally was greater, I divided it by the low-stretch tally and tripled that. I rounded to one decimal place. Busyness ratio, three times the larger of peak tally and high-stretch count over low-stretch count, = 3.0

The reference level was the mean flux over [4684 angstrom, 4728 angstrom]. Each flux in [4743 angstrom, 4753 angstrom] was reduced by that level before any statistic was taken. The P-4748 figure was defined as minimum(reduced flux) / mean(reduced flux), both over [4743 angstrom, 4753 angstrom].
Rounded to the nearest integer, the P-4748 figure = -1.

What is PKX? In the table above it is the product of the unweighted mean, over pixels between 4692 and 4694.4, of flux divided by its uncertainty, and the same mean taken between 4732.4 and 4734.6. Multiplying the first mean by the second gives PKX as 26.8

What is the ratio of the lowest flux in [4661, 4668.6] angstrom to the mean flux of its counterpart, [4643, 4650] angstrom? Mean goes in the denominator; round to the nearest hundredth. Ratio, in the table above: 0.84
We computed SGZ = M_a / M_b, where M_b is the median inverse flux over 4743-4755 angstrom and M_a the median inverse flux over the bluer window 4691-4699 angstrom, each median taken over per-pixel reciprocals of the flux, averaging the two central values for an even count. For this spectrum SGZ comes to 1.08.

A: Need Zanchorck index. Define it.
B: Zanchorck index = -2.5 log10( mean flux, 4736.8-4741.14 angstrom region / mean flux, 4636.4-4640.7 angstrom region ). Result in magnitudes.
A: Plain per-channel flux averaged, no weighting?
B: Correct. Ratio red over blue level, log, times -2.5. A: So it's 0.02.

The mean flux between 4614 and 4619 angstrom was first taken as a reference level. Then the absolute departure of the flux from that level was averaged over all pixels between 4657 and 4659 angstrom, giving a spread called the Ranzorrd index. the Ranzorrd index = 18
